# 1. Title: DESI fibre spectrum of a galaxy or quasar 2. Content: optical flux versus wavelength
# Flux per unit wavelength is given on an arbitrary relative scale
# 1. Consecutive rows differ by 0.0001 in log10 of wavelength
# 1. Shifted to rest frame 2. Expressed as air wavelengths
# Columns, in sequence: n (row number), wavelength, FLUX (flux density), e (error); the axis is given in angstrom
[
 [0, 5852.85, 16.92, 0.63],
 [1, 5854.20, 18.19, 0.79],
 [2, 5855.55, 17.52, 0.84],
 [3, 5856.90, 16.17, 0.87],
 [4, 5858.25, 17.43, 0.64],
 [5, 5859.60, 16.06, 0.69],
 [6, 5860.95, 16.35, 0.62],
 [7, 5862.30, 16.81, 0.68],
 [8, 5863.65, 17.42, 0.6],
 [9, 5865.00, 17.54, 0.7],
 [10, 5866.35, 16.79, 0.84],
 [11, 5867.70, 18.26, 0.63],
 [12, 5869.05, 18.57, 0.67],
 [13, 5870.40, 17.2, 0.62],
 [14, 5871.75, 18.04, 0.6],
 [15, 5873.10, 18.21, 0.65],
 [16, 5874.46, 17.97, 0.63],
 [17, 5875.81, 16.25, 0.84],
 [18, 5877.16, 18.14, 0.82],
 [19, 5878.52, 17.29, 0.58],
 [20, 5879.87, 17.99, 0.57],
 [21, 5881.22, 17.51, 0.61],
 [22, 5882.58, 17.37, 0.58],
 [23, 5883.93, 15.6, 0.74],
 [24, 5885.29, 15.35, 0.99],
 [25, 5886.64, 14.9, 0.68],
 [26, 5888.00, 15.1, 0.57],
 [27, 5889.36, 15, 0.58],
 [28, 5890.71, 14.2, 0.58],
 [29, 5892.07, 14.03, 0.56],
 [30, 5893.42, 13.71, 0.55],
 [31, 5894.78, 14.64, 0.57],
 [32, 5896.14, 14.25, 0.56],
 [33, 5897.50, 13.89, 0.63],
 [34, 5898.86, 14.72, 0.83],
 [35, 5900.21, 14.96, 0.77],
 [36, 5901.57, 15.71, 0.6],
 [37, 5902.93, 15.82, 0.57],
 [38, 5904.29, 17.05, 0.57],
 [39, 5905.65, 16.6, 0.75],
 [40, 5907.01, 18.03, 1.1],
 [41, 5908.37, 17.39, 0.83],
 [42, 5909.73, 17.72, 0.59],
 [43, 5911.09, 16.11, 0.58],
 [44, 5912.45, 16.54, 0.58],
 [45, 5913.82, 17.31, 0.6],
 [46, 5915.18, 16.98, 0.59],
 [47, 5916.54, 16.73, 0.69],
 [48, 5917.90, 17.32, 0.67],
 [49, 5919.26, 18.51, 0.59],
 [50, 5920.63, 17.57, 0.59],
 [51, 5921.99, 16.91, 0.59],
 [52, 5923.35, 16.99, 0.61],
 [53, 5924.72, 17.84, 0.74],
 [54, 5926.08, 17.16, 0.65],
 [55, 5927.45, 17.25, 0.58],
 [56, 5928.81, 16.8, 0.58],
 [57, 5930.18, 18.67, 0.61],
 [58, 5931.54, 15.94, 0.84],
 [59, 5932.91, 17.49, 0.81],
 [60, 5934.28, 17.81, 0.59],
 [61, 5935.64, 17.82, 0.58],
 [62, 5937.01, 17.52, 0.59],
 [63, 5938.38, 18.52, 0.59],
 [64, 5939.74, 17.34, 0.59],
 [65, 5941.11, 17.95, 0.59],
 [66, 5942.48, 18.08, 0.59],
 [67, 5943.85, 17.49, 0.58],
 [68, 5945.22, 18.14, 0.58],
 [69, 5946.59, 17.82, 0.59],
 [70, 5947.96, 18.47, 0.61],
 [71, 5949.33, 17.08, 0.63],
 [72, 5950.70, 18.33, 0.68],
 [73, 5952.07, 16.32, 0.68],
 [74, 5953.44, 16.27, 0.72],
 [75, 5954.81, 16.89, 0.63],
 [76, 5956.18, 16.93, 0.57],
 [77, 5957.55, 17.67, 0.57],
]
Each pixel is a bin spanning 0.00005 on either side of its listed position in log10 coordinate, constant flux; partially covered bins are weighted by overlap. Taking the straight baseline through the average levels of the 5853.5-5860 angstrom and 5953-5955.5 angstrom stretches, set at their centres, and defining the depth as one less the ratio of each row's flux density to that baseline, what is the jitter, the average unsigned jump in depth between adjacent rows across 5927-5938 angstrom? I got 0.062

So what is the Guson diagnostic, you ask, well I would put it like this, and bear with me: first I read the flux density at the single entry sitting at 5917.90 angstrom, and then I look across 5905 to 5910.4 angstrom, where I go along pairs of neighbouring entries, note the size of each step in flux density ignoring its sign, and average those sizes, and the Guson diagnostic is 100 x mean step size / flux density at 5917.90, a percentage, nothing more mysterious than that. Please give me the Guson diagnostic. 4.6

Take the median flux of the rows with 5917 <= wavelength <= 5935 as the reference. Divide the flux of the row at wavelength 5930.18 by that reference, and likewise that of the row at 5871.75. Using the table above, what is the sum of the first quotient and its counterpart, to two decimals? 2.12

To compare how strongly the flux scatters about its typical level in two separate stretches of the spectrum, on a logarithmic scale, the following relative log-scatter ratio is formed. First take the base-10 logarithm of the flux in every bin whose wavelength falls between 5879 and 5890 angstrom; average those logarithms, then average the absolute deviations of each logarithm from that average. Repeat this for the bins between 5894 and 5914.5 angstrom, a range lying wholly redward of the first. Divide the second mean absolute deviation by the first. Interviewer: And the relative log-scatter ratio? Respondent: 1.0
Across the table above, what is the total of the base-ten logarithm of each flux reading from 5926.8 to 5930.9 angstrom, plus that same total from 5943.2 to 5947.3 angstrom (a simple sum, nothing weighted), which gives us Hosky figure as 7.49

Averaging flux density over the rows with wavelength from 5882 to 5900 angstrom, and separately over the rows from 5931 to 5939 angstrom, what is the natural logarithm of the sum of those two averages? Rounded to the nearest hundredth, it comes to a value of 3.48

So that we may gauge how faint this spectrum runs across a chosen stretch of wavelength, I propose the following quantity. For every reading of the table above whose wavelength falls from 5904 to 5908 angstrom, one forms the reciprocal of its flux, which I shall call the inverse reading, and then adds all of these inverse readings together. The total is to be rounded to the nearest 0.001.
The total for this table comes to 0.174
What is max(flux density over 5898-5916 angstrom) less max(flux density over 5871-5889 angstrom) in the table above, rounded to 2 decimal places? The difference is -0.18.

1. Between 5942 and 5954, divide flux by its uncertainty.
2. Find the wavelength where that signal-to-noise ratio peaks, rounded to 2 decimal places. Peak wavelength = 5945.22 angstrom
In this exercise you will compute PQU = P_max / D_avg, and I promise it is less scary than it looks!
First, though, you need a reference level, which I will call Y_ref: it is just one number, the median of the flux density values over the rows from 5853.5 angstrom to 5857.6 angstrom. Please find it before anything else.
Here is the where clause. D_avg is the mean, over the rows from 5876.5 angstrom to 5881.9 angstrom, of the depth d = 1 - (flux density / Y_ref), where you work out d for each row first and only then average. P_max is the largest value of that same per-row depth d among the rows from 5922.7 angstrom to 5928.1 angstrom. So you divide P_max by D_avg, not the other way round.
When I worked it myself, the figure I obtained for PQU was -2.5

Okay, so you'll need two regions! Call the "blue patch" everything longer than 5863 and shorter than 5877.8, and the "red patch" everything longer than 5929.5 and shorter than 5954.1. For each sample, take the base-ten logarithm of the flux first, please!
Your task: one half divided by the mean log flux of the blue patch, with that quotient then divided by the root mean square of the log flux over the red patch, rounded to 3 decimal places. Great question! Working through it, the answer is 0.322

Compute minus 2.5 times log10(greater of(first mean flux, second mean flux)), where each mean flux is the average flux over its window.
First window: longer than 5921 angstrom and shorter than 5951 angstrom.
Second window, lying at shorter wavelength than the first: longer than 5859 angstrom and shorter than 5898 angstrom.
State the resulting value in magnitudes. -3.11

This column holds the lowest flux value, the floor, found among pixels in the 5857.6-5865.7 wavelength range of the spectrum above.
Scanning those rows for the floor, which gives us 16.06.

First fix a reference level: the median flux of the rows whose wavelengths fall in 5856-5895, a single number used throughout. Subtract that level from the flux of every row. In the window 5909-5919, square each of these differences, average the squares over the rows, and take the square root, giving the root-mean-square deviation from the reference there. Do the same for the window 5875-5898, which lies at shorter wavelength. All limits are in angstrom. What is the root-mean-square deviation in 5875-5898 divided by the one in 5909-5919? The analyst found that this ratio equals 3.6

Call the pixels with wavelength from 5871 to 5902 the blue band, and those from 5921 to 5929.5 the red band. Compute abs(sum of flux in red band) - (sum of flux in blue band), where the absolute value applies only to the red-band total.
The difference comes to -262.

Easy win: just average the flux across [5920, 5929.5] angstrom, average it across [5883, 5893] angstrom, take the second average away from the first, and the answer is 2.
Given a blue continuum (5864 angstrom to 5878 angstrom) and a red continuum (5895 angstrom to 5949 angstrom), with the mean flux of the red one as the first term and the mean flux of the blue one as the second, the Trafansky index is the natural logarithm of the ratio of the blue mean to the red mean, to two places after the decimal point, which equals 0.04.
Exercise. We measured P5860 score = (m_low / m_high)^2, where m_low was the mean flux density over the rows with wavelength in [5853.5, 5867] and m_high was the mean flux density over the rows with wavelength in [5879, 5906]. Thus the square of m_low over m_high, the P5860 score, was 1.22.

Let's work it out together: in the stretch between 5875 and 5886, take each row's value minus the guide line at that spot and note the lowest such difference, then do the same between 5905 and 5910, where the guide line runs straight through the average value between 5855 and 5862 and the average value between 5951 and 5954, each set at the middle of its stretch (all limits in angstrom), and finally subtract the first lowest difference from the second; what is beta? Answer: 1.3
